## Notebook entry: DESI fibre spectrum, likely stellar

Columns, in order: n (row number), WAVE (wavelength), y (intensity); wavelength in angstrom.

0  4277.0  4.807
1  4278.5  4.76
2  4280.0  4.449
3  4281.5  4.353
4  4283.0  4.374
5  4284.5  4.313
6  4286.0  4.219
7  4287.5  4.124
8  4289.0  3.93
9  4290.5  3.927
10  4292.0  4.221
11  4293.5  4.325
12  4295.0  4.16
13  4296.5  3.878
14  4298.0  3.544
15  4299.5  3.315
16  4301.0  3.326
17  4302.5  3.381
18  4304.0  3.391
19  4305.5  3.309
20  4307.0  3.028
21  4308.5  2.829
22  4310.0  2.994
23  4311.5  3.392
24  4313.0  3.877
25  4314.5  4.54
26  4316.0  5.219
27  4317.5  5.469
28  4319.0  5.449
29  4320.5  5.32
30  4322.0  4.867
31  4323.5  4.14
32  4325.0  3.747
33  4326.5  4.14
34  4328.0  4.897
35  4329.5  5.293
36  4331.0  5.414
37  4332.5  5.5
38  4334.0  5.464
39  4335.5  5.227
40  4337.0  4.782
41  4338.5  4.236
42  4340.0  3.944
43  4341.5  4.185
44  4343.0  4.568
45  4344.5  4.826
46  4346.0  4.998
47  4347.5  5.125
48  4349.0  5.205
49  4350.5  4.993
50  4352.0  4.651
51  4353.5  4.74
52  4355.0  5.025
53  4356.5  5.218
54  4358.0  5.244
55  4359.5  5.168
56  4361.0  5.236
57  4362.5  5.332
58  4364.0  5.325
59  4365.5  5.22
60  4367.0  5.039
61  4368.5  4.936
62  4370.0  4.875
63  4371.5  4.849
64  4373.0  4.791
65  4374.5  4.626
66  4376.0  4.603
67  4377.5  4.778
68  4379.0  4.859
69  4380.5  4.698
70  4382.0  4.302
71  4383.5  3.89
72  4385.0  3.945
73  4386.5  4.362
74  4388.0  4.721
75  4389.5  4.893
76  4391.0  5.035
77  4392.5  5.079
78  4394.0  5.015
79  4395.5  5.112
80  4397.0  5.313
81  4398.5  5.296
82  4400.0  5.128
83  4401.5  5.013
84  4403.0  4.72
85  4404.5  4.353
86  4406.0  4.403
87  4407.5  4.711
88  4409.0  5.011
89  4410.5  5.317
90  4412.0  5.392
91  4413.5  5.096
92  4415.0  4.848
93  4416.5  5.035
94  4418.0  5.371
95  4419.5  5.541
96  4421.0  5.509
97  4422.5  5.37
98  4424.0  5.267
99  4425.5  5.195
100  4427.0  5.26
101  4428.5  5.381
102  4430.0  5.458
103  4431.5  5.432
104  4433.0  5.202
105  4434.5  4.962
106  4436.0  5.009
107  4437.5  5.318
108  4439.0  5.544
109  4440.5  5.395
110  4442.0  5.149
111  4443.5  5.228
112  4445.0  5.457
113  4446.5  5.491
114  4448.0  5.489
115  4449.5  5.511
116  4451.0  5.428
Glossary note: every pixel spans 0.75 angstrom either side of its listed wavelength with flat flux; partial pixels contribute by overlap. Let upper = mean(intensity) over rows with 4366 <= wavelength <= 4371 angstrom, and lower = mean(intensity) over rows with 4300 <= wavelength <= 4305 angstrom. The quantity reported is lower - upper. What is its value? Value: -1.6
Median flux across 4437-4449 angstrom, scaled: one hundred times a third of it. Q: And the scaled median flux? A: 181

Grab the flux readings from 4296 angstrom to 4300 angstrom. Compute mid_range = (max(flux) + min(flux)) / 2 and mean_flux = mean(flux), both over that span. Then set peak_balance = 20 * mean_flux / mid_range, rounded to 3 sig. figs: 19.9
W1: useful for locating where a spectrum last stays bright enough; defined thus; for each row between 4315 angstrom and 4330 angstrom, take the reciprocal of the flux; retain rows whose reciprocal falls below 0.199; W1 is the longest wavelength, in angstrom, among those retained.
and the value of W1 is 4329.5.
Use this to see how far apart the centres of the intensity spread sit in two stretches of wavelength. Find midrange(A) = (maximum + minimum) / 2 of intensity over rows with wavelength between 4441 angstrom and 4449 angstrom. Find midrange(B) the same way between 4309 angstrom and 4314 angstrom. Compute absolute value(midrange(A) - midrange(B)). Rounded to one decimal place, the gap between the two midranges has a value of 1.9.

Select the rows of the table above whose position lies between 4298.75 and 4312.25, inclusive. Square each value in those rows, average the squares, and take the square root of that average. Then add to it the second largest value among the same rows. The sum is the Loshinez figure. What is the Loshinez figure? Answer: 6.6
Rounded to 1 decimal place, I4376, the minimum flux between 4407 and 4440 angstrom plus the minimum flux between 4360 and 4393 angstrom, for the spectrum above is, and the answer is 8.6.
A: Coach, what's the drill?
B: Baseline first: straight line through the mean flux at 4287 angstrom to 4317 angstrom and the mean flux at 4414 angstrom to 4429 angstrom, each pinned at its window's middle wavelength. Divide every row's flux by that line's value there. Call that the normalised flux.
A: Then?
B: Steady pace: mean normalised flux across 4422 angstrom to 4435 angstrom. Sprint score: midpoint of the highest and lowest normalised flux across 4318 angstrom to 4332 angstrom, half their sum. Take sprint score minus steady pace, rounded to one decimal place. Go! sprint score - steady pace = 0.2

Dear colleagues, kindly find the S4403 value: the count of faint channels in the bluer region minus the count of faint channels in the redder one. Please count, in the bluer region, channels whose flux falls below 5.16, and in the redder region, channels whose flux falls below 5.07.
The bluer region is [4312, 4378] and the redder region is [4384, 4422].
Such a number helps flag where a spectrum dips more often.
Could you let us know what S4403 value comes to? 13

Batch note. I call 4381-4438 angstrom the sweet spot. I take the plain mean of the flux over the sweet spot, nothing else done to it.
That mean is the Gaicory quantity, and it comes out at 5.0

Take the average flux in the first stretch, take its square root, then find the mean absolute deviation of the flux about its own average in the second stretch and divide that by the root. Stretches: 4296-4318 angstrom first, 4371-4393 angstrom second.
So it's 0.14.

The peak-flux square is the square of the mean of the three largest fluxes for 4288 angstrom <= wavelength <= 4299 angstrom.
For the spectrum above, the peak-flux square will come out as 18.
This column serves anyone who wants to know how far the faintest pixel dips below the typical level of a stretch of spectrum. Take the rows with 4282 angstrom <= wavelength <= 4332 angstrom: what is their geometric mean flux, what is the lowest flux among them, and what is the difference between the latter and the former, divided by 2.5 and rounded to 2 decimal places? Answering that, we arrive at -0.49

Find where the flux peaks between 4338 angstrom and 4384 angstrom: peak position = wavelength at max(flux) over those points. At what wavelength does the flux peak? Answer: 4362.5 angstrom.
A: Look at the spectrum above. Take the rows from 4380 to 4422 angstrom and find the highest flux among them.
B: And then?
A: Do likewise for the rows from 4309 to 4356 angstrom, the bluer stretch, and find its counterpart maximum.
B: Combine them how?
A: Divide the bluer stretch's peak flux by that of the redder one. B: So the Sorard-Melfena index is 0.993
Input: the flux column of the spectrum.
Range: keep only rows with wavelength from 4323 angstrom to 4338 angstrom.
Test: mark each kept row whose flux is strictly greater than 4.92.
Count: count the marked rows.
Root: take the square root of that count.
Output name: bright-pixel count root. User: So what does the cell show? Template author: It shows 2.24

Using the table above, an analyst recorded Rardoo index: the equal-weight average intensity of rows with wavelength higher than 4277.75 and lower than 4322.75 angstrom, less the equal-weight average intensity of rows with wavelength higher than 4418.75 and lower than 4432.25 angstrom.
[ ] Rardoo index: -1.3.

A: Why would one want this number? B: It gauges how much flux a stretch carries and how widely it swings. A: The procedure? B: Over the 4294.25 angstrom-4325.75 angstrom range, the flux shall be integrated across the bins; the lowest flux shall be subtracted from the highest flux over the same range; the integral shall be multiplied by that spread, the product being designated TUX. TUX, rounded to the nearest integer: 329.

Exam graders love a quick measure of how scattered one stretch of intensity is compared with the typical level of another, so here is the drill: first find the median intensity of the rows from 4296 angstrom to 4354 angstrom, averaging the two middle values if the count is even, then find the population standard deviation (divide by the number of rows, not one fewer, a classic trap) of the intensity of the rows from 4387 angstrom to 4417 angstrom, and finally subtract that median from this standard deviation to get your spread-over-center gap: -4.29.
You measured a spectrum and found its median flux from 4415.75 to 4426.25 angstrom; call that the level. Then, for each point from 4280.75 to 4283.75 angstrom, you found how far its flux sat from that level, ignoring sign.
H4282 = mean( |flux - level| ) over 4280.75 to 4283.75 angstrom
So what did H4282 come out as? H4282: 1.0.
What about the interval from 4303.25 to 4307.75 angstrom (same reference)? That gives 2.1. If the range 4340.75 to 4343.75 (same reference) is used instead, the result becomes 1.0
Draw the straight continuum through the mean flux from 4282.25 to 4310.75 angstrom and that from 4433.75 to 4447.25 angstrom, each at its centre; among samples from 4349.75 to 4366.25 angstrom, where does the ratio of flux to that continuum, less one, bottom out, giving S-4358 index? 4352.0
